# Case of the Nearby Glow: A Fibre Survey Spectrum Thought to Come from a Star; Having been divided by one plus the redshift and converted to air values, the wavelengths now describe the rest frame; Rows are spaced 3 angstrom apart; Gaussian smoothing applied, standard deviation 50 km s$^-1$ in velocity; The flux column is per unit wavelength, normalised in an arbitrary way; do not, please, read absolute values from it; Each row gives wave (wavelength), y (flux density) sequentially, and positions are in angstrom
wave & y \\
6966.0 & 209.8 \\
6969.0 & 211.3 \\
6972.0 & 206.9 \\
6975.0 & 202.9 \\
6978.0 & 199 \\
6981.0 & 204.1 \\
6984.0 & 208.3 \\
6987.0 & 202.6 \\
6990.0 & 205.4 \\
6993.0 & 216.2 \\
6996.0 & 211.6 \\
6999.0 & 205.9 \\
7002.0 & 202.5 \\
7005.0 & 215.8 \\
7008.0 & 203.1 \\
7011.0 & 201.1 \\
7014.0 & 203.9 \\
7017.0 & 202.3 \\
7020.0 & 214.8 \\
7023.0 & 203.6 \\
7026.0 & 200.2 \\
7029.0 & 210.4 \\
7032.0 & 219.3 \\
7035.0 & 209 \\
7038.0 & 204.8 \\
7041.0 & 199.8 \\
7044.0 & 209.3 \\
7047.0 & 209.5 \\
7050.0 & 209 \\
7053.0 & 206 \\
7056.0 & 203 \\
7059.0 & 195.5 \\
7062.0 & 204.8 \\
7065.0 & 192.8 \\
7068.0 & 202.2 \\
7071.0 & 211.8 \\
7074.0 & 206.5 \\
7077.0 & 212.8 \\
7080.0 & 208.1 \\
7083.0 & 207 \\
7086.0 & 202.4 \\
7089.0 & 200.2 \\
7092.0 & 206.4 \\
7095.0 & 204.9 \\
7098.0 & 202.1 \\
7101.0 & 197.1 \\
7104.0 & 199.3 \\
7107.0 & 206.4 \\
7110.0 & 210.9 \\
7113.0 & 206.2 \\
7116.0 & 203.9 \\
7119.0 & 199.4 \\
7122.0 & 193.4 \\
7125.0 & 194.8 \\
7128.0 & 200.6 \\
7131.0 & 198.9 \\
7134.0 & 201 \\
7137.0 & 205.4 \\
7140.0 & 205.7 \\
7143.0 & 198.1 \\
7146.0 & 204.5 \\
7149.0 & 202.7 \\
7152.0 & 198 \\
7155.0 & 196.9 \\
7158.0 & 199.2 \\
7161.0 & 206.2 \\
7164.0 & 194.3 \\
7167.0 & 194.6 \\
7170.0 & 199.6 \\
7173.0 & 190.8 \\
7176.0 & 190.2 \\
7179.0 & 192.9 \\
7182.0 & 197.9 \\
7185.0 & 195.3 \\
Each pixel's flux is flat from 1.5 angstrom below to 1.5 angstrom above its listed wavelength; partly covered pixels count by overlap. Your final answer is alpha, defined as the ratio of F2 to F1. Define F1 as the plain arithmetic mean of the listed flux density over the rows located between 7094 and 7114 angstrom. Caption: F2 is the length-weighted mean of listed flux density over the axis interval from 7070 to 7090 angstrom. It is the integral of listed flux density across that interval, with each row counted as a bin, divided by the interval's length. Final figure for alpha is 1.02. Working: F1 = 204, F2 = 207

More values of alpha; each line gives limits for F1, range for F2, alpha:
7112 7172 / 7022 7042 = 1.03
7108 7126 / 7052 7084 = 1.02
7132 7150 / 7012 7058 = 1.02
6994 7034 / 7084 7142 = 0.97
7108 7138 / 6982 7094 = 1.02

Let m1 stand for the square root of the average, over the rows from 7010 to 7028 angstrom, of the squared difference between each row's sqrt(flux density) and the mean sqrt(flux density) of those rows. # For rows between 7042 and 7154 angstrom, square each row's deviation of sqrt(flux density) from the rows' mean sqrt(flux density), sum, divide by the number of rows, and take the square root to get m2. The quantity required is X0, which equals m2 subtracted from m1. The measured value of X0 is -0.008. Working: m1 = 0.169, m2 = 0.177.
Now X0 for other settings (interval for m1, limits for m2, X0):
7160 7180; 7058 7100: -0.002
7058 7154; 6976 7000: 0.002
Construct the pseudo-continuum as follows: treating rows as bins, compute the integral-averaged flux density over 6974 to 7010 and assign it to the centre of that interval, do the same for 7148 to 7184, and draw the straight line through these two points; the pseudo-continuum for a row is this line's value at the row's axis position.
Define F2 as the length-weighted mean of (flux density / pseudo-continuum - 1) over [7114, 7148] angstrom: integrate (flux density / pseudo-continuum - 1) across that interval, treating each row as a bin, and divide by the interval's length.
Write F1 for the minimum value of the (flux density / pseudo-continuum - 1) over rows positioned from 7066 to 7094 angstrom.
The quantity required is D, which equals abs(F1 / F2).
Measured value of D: 0.5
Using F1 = -0.0044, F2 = 0.009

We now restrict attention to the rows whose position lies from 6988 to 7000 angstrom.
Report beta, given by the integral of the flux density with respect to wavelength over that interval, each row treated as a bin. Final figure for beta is 2516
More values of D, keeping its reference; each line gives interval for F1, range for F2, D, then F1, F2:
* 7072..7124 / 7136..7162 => 1.5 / -0.0294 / 0.020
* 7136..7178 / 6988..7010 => 2.8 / -0.0310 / 0.011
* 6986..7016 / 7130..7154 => 1.2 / -0.0208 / 0.018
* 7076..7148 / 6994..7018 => 14.9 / -0.0294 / 0.002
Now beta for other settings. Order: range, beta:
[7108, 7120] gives 2465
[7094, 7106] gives 2411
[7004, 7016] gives 2465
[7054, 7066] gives 2395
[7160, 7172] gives 2376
